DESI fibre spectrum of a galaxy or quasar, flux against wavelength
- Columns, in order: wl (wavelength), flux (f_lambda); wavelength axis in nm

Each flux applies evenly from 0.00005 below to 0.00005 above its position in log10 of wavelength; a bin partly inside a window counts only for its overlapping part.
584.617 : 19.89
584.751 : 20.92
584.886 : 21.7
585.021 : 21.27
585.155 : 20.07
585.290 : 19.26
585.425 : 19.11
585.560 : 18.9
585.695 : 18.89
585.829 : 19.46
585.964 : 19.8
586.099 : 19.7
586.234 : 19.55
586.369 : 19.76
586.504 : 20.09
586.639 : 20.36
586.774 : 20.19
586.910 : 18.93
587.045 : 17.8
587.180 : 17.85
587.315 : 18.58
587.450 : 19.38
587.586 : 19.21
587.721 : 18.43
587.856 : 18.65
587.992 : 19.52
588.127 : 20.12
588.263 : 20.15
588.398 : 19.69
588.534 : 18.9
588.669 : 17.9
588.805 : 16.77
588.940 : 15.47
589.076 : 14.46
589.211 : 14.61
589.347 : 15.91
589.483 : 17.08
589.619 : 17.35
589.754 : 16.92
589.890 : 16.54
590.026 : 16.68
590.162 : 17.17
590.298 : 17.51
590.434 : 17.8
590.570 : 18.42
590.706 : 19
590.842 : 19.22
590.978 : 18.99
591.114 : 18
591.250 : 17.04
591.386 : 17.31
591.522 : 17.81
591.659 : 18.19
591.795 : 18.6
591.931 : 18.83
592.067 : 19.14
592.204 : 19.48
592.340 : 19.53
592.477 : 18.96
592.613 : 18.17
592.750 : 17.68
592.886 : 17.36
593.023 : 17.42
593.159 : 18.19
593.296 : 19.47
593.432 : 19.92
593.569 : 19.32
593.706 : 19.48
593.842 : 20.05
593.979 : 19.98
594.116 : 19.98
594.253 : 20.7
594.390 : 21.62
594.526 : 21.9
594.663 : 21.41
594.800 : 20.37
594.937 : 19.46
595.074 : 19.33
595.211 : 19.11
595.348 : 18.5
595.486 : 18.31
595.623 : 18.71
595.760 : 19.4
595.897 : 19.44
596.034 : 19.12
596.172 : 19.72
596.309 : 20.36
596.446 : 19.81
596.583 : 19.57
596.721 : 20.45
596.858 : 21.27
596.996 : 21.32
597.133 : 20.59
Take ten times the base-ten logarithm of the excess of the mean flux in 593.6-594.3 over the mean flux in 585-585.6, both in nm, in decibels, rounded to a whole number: -5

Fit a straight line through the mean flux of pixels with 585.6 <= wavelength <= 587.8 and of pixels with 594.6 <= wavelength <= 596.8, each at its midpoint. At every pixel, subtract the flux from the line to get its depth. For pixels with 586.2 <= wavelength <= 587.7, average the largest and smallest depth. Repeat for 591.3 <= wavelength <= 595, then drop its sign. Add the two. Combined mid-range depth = 0.3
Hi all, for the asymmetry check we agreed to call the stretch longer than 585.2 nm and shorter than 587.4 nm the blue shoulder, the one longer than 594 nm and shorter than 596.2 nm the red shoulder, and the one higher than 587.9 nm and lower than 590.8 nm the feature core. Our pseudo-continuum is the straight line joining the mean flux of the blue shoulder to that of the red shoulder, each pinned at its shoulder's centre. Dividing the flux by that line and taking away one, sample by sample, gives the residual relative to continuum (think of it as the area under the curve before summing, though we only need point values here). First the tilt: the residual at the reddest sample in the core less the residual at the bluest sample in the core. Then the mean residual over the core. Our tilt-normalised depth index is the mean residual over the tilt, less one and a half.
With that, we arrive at 1.3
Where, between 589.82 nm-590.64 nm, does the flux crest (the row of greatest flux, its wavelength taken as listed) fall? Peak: 590.570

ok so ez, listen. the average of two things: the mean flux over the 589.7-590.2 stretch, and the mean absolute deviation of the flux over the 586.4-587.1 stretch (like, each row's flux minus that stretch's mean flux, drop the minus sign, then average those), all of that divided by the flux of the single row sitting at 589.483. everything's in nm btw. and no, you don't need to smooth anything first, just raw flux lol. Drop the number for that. 0.52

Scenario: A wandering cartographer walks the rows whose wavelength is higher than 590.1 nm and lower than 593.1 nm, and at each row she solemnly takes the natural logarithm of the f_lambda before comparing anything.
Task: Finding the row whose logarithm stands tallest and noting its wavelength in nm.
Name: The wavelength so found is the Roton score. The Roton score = 592.340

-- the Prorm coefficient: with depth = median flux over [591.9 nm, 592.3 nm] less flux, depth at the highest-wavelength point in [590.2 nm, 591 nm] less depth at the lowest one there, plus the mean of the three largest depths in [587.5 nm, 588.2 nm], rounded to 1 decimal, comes -1.1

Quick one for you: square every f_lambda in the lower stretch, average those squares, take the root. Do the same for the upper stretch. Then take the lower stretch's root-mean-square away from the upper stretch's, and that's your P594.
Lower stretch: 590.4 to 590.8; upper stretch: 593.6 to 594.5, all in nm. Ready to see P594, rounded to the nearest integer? 2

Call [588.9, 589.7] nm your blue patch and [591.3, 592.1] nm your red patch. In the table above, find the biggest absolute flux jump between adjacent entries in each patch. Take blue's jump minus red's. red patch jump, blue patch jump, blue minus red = 0.8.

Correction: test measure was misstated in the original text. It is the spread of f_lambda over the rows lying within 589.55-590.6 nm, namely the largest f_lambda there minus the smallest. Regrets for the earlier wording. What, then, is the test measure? 1.9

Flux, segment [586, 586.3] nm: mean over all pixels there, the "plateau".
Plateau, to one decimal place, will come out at 19.6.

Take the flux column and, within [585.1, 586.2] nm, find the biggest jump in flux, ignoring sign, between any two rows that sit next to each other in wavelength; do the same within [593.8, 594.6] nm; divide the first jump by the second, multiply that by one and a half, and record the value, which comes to 1.3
